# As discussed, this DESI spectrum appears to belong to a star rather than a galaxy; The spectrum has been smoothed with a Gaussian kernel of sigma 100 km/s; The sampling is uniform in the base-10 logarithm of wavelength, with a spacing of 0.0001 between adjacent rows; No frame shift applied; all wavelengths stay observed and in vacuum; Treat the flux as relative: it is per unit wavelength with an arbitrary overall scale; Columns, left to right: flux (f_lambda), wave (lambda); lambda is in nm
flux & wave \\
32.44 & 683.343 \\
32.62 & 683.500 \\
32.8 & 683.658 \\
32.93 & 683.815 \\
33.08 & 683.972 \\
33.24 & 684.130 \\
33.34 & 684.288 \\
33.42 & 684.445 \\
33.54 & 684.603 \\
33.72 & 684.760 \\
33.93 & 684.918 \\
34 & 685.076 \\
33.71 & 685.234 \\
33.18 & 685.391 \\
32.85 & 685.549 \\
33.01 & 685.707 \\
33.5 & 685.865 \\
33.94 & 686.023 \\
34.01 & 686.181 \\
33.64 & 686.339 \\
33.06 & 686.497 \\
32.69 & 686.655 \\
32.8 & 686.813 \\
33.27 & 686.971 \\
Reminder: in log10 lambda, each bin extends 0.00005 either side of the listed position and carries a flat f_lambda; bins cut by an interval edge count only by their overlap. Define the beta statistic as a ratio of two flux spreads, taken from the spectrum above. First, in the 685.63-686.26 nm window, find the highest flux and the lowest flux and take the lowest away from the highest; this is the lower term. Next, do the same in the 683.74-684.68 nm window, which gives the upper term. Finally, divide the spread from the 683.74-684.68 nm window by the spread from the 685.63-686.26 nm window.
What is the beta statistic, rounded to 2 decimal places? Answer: 0.61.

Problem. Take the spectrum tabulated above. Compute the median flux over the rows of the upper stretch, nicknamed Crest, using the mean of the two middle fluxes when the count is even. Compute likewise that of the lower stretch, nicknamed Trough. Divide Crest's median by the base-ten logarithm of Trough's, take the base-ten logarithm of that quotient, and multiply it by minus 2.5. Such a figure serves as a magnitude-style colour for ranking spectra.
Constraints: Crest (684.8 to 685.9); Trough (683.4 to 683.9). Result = -3.36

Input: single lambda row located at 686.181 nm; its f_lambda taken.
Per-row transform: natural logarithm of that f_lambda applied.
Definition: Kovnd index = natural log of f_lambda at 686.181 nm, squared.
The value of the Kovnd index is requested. 12.44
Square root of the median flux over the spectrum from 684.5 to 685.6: 5.81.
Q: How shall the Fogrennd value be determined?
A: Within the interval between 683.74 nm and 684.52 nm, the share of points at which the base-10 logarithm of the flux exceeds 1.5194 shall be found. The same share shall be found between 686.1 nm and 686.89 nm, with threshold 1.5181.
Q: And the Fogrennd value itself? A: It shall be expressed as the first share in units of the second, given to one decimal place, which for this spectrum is 1.3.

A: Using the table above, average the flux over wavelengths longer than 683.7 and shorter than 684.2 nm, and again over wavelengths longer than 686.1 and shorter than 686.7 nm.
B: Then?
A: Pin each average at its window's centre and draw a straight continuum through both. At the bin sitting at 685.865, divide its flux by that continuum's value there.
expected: 1.01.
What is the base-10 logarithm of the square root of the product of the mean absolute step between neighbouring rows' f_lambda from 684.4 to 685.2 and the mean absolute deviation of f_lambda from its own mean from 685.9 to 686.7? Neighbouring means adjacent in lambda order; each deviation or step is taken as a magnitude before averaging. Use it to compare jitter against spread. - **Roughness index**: -0.581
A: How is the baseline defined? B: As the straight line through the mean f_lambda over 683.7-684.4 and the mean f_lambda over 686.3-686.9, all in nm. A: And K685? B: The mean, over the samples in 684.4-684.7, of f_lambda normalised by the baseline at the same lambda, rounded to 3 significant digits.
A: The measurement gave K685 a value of 1.01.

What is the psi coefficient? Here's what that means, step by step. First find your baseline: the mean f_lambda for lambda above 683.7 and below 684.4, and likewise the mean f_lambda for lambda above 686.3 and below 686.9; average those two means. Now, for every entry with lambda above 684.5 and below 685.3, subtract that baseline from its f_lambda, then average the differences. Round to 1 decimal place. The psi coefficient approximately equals 0.7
